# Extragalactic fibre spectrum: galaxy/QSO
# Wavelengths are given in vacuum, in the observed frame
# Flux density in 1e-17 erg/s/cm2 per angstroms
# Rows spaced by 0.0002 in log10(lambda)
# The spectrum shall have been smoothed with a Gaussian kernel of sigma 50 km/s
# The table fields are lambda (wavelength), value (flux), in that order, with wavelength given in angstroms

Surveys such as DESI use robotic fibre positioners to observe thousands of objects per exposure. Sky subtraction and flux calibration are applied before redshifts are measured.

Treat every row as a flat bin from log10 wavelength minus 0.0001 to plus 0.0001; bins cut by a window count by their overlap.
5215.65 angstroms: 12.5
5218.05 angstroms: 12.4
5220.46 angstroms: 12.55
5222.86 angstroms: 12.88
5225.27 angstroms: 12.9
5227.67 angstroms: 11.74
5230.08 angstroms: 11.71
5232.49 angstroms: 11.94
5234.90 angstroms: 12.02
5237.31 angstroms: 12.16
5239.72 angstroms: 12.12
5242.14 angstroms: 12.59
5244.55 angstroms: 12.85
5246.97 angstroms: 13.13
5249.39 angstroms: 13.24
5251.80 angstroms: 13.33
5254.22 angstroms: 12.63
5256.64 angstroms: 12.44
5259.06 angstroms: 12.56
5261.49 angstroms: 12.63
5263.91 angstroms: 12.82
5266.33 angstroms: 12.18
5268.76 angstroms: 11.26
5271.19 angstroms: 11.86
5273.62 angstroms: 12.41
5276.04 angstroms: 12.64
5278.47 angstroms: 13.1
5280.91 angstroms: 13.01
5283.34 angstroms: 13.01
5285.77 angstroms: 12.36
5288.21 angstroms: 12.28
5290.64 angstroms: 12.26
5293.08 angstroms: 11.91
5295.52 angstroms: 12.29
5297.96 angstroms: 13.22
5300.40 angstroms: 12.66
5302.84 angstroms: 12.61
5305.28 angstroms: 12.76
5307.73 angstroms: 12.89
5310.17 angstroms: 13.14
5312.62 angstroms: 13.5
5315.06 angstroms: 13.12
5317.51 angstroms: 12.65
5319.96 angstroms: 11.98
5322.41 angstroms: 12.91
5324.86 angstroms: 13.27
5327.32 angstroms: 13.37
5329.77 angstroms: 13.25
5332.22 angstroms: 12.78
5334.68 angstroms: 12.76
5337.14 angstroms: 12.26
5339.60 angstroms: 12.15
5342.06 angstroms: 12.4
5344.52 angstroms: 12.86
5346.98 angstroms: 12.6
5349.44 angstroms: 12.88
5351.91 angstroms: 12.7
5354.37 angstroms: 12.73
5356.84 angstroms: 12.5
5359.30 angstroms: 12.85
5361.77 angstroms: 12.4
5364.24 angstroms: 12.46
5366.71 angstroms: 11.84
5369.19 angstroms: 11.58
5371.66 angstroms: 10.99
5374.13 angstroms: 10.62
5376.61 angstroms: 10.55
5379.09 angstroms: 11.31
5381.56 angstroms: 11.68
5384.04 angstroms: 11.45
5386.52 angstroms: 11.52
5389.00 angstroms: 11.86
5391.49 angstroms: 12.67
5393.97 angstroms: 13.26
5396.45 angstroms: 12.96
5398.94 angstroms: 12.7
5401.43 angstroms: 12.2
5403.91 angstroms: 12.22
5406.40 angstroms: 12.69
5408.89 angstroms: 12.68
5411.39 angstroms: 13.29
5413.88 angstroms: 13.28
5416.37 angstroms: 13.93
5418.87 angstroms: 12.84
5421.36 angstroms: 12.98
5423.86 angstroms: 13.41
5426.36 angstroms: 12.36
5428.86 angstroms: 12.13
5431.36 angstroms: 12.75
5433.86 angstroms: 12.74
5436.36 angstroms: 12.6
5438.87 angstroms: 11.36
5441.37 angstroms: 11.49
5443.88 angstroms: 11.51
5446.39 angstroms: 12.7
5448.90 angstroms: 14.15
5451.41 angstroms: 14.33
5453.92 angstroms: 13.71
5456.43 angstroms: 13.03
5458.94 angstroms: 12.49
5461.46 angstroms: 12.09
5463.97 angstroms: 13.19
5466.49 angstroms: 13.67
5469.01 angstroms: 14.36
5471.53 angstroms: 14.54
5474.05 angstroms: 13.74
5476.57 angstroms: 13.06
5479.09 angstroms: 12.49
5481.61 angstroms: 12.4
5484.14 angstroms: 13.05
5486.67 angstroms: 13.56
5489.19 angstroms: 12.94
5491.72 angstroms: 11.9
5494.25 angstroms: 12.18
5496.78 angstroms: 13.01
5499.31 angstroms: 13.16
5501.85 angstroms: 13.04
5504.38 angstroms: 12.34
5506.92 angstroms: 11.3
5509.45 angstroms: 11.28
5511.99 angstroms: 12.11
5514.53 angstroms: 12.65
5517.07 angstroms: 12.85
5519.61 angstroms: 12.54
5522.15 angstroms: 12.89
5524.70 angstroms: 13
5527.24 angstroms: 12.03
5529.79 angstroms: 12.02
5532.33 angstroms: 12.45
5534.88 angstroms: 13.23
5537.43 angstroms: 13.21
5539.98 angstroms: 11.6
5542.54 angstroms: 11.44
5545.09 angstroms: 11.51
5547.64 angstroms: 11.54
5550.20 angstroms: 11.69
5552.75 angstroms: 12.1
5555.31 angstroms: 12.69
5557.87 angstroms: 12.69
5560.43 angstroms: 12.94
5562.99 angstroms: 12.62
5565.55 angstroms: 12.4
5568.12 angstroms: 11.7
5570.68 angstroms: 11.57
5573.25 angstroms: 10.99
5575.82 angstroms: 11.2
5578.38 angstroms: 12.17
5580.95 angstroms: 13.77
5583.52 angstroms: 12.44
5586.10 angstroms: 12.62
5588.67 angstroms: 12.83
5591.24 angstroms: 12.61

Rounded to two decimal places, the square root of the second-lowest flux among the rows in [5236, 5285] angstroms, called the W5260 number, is 3.44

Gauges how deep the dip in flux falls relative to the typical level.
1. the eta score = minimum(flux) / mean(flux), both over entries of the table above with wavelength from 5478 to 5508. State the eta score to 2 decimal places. 0.90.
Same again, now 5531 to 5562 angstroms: 0.93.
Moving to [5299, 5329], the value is 0.93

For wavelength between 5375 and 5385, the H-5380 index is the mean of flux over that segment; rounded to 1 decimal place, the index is 11.2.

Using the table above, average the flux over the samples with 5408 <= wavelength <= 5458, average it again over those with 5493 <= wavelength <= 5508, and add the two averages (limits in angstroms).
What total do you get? 25.4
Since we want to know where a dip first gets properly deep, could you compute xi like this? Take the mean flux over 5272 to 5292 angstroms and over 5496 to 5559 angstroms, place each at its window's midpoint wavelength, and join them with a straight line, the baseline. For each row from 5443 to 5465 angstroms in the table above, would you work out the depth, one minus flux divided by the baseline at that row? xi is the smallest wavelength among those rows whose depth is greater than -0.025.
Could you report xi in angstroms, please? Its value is 5443.88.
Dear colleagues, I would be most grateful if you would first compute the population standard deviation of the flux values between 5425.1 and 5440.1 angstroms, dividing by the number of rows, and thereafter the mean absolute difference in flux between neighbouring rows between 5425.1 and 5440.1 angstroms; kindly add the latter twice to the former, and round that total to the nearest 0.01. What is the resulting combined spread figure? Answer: 1.38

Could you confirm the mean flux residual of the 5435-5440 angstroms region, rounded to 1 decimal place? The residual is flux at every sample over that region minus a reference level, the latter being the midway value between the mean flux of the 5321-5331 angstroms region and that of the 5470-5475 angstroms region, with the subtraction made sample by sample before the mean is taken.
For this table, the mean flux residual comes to -1.7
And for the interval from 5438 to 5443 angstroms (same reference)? -2.2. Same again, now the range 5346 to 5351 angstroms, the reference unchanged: -0.9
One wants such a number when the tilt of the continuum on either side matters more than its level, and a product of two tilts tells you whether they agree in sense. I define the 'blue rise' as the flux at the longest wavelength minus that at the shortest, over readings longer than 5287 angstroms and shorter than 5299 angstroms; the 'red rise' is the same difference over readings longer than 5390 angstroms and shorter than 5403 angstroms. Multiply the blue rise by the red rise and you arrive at -0.44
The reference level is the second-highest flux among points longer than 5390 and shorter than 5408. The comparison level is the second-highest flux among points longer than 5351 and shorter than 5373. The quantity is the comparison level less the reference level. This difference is -0.2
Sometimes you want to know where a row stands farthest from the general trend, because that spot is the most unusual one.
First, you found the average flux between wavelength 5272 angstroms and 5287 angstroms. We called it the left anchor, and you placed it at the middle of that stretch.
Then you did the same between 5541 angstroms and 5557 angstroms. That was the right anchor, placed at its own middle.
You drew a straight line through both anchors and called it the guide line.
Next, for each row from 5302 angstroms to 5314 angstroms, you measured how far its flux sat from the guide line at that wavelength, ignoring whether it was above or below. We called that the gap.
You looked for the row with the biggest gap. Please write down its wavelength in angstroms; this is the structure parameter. 5312.62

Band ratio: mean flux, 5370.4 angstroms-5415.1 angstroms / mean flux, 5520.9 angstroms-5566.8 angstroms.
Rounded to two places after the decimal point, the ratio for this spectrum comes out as 0.98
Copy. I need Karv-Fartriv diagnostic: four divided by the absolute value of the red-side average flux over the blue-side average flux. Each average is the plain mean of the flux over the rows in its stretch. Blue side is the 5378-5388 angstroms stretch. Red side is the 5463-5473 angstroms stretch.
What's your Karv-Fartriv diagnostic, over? 3.30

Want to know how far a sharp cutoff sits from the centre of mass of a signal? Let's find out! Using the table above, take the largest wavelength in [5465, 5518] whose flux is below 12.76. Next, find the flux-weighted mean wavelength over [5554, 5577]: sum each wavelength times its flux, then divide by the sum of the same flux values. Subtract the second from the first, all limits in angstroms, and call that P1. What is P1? -50.7 angstroms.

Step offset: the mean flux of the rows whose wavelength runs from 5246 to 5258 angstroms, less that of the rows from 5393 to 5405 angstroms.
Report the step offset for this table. 0.3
